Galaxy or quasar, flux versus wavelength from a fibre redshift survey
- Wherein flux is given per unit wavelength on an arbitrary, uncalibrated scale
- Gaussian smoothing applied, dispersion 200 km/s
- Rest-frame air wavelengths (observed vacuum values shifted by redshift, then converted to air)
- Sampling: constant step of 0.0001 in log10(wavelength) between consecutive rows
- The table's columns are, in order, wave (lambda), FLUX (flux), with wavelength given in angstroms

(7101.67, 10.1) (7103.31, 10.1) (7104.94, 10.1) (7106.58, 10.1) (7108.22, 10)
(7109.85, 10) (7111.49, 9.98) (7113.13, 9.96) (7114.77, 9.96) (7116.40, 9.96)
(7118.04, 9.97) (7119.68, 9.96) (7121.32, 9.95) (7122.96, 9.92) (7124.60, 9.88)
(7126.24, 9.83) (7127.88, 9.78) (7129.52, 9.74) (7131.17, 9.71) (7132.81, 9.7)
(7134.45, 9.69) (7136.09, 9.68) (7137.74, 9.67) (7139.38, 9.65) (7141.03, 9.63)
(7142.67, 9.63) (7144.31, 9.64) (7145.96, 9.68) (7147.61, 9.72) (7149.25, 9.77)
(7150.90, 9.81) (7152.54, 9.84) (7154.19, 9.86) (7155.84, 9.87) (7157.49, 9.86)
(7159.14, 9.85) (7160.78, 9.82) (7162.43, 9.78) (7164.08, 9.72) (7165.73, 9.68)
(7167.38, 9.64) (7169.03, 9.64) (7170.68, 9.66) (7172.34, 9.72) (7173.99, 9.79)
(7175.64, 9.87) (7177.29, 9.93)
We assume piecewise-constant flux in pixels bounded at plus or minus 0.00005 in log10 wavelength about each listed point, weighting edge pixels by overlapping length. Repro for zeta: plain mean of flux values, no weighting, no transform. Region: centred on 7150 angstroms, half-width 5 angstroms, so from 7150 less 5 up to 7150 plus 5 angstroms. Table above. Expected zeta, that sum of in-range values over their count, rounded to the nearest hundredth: 9.78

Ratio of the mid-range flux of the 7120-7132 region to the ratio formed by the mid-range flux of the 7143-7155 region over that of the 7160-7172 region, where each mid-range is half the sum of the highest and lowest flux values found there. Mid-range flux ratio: 9.8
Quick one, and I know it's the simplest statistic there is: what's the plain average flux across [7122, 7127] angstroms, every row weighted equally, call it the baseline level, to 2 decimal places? 9.88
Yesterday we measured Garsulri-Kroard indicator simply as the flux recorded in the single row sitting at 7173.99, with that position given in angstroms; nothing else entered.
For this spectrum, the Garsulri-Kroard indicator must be 9.79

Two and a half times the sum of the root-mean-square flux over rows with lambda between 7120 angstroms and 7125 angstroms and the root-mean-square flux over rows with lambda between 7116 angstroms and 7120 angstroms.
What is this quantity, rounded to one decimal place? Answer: 49.7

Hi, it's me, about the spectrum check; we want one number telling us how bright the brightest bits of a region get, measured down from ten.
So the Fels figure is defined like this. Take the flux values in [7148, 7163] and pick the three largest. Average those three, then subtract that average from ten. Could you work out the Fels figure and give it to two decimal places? 0.14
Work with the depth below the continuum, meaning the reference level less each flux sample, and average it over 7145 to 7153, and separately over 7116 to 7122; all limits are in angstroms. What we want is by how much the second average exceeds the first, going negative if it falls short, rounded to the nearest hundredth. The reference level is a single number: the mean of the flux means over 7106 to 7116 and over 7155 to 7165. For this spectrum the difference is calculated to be -0.20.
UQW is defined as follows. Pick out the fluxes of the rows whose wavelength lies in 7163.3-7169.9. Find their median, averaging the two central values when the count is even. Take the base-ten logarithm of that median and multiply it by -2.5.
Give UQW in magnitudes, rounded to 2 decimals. -2.46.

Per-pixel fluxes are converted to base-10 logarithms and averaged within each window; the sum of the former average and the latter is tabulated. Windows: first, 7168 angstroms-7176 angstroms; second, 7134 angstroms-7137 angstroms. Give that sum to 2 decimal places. 1.97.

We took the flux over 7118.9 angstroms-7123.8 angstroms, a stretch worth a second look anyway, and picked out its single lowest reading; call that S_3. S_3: 9.92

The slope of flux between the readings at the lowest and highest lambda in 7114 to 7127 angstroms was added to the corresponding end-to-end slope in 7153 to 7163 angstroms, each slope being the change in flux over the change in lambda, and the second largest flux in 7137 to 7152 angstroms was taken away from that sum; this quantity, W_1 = -9.79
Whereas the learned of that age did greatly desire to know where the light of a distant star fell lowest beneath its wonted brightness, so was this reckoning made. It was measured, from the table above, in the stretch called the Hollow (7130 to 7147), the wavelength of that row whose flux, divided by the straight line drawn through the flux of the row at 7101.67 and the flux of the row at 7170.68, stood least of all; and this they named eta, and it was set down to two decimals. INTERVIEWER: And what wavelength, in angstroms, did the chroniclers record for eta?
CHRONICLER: 7141.03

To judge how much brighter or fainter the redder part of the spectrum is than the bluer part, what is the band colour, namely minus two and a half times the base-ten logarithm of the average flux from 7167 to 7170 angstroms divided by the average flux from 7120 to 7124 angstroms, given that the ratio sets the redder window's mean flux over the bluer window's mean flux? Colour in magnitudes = 0.03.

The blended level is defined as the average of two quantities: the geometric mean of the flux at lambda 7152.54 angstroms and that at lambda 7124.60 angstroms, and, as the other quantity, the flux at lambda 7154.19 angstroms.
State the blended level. 9.9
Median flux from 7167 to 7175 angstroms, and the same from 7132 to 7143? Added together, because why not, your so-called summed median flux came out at 19.3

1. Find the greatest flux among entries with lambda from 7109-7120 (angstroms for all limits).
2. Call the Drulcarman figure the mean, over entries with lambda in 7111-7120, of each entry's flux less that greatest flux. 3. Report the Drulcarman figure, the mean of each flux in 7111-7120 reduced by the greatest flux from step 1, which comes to -0.035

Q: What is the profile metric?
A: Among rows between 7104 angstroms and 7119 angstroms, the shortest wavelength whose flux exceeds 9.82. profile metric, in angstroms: 7104.94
